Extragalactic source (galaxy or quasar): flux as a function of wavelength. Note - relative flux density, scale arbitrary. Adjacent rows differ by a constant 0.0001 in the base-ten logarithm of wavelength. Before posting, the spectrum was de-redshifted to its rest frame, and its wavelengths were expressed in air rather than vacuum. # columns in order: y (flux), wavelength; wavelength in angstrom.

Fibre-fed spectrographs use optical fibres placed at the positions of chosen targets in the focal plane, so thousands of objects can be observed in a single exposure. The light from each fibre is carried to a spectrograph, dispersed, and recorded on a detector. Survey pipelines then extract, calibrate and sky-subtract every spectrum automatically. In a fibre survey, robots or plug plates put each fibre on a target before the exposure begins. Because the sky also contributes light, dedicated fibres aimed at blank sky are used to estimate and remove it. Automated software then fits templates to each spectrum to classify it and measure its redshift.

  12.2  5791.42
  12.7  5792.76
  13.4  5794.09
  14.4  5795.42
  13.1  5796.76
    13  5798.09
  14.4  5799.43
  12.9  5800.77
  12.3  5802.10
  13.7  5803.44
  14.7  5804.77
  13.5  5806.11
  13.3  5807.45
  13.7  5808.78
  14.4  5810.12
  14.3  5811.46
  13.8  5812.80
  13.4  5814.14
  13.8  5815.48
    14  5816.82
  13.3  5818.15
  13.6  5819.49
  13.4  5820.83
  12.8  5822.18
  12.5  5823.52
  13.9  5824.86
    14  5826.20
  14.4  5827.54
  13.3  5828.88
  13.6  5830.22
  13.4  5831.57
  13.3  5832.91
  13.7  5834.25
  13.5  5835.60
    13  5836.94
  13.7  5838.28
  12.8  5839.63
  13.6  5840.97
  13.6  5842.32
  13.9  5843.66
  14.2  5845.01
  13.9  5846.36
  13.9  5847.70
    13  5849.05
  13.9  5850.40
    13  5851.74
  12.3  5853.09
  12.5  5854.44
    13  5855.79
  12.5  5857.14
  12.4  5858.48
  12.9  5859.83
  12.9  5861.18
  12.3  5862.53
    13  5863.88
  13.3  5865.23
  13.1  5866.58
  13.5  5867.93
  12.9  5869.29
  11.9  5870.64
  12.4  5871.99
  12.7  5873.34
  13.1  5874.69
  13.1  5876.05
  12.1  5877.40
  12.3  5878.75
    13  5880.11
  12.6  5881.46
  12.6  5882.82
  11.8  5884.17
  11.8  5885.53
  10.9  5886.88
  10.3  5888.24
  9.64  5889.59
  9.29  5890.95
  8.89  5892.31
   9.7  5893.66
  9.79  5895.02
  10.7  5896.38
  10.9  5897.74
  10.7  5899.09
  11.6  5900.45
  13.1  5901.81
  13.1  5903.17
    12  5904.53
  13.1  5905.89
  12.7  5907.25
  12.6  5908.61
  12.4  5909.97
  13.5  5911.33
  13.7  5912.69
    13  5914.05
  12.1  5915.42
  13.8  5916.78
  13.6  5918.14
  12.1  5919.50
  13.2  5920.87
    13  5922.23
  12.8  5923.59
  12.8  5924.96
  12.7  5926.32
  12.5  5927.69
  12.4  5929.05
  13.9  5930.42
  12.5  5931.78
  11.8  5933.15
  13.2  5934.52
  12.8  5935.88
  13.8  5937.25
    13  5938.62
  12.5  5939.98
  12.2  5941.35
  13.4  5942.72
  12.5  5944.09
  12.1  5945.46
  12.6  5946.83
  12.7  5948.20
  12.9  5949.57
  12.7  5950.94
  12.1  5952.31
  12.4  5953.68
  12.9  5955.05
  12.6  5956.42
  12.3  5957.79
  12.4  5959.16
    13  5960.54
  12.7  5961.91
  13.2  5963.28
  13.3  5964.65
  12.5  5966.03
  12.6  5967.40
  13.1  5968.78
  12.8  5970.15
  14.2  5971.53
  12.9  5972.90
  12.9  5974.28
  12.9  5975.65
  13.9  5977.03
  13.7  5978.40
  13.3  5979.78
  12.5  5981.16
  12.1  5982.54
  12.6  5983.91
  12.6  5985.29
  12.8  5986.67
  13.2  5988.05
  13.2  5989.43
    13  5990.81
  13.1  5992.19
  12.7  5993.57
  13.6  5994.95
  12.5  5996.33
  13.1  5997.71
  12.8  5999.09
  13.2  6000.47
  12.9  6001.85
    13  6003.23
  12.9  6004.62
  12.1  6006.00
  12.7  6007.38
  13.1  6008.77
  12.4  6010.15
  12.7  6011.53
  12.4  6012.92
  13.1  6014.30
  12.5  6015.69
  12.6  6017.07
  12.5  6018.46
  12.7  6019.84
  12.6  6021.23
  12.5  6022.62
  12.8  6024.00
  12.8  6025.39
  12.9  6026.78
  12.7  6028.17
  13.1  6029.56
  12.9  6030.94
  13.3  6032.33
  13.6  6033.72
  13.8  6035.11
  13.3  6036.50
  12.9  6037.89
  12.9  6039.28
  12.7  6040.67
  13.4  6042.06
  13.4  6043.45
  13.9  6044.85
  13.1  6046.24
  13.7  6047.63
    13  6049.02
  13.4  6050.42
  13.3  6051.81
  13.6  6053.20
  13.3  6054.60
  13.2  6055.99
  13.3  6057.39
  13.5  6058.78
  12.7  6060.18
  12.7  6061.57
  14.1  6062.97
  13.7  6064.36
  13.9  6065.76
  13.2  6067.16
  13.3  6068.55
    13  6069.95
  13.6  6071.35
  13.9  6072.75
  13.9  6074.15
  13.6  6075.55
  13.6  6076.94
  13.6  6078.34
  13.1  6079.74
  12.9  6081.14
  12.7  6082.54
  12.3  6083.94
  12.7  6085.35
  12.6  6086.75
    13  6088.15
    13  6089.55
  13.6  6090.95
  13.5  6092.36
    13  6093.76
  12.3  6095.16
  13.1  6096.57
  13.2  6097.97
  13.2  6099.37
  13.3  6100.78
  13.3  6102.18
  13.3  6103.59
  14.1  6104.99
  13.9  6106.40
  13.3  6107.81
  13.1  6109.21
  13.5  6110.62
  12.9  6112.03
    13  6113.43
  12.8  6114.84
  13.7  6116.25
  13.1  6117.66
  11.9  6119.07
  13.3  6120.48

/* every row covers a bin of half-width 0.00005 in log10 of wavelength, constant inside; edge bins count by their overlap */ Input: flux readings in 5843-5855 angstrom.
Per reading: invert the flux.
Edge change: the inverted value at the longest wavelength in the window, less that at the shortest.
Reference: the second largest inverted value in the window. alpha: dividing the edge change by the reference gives 0.101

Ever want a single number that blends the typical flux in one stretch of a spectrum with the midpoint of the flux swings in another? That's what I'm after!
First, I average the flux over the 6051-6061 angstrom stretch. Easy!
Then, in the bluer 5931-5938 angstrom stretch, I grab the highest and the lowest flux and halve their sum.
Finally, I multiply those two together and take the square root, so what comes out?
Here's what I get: 13.0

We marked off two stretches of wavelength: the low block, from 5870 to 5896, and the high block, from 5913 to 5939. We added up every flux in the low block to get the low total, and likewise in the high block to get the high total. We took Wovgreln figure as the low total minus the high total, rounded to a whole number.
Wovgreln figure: -27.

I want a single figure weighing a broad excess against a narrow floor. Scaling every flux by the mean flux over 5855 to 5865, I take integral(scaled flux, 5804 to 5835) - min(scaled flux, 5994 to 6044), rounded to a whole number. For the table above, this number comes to 32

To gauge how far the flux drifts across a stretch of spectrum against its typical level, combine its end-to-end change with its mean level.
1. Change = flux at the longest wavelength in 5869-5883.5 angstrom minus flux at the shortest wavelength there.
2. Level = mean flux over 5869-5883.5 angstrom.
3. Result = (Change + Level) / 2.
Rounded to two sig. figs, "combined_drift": 6.2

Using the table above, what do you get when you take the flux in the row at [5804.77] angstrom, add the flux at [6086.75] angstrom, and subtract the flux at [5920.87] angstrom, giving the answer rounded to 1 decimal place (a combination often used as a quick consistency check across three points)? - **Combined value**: 14.1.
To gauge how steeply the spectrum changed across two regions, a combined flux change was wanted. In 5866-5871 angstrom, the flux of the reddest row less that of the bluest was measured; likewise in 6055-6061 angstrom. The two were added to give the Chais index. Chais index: -1.7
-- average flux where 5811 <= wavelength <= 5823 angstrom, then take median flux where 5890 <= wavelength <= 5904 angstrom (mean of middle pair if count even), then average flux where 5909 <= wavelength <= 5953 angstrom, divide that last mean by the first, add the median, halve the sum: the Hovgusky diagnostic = 5.82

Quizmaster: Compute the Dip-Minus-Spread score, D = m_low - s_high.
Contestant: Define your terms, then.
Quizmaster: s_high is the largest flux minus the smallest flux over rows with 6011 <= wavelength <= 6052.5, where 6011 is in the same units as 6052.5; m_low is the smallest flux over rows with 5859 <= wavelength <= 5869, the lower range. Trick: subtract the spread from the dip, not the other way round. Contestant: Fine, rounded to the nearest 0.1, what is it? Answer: 10.8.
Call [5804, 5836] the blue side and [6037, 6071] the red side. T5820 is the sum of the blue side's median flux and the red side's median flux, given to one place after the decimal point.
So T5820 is 26.9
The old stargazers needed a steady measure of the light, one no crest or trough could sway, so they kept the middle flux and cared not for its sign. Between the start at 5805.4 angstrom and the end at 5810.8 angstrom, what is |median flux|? 13.6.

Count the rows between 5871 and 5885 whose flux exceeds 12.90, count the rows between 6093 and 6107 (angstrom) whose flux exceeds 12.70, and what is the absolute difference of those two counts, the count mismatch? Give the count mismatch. 6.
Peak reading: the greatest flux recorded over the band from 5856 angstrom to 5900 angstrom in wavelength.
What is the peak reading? 13.5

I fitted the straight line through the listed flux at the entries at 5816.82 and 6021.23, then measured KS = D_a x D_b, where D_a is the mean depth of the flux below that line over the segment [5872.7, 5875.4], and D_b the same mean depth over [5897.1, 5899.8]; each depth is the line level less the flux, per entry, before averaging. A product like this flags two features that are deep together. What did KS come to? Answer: 1.9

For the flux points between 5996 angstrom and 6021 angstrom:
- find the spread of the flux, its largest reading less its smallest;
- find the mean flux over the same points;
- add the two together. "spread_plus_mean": 13.8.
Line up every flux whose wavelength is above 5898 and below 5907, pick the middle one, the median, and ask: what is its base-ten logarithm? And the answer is 1.10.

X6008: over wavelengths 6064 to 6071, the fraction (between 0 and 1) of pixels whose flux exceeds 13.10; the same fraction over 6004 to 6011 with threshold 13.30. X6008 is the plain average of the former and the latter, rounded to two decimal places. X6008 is 0.40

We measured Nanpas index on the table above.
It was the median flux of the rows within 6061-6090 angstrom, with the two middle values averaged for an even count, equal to 13.2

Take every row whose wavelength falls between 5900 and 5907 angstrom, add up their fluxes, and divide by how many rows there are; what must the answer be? 12.6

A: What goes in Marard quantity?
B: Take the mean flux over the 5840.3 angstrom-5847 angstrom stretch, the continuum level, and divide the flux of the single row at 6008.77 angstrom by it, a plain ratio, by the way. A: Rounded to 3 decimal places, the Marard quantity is 0.947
